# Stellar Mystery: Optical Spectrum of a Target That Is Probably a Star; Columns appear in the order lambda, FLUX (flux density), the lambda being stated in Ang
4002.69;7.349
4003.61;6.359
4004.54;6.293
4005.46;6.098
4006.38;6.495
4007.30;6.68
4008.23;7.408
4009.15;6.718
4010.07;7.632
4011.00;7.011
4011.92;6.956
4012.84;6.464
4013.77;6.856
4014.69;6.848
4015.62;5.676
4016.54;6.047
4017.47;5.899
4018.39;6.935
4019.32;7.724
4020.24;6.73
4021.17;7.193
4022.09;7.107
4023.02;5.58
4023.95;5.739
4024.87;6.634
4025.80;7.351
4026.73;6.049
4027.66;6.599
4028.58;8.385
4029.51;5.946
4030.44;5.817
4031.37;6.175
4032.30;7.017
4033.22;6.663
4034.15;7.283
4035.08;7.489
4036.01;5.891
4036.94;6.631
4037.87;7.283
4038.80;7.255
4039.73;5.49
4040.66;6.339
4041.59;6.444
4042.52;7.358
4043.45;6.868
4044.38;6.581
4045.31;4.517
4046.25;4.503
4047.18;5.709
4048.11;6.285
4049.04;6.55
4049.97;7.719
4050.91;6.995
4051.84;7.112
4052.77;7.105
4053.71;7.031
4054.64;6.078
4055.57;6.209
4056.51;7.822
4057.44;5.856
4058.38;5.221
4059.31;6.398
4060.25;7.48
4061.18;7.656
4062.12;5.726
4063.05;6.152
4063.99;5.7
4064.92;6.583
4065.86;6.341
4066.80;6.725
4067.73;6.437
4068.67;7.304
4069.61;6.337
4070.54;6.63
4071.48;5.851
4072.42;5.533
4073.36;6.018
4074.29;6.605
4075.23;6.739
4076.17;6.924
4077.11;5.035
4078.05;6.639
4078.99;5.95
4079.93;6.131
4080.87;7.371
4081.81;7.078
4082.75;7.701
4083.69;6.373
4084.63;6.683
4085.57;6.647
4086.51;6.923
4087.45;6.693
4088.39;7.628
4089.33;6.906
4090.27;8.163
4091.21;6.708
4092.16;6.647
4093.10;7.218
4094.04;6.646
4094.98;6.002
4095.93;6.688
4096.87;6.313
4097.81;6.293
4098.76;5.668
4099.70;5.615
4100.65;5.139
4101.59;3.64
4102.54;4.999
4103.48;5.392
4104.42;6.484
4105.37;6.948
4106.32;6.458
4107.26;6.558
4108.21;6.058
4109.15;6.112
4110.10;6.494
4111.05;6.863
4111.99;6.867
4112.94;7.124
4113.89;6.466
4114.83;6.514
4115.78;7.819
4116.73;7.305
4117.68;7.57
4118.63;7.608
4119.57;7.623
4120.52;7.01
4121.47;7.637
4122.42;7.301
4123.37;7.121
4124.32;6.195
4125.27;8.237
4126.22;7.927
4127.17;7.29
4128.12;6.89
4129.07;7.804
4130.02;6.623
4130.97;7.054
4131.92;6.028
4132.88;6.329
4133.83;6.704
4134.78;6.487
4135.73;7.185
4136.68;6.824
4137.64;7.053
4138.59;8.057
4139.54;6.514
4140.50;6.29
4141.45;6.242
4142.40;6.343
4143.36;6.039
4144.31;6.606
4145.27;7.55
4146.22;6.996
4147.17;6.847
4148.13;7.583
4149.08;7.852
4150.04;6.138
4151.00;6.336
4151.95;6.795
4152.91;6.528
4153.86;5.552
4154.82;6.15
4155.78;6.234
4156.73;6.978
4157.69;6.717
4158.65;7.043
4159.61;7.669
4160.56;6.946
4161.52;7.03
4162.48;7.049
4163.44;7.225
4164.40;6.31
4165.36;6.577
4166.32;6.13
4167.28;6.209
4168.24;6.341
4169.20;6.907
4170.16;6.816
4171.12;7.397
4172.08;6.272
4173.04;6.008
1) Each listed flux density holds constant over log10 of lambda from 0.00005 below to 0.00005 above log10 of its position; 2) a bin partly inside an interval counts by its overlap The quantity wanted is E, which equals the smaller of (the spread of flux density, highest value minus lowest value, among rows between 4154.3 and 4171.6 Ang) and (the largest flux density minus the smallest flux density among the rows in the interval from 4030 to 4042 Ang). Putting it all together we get 1.54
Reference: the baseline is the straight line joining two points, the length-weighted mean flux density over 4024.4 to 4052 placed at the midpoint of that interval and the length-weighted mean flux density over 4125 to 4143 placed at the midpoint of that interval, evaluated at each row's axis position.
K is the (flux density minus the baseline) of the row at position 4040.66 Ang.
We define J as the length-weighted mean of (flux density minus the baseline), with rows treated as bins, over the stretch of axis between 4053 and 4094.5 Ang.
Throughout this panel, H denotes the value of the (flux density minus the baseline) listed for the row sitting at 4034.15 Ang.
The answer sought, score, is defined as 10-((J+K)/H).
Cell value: 10.4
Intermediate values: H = 0.7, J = -0.09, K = -0.2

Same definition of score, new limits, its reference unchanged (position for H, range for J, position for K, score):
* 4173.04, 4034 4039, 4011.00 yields 10.9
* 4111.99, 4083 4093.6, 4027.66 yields -0.1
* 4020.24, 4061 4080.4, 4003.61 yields 11.8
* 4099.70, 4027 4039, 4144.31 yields 9.9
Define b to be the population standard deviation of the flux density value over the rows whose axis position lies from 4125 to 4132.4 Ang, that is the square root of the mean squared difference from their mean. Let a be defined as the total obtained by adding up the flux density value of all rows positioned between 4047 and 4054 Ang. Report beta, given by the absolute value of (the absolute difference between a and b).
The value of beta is 54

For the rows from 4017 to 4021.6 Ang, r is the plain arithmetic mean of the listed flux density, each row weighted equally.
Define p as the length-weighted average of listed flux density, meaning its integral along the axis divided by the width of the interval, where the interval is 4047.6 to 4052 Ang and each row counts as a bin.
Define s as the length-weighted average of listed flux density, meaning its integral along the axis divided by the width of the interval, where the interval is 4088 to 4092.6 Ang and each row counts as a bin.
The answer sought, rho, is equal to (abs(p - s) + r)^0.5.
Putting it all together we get 2.68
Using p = 6.9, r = 6.90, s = 7.2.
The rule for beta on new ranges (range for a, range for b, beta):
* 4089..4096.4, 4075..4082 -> 54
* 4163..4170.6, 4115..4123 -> 52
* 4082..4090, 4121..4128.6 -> 55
